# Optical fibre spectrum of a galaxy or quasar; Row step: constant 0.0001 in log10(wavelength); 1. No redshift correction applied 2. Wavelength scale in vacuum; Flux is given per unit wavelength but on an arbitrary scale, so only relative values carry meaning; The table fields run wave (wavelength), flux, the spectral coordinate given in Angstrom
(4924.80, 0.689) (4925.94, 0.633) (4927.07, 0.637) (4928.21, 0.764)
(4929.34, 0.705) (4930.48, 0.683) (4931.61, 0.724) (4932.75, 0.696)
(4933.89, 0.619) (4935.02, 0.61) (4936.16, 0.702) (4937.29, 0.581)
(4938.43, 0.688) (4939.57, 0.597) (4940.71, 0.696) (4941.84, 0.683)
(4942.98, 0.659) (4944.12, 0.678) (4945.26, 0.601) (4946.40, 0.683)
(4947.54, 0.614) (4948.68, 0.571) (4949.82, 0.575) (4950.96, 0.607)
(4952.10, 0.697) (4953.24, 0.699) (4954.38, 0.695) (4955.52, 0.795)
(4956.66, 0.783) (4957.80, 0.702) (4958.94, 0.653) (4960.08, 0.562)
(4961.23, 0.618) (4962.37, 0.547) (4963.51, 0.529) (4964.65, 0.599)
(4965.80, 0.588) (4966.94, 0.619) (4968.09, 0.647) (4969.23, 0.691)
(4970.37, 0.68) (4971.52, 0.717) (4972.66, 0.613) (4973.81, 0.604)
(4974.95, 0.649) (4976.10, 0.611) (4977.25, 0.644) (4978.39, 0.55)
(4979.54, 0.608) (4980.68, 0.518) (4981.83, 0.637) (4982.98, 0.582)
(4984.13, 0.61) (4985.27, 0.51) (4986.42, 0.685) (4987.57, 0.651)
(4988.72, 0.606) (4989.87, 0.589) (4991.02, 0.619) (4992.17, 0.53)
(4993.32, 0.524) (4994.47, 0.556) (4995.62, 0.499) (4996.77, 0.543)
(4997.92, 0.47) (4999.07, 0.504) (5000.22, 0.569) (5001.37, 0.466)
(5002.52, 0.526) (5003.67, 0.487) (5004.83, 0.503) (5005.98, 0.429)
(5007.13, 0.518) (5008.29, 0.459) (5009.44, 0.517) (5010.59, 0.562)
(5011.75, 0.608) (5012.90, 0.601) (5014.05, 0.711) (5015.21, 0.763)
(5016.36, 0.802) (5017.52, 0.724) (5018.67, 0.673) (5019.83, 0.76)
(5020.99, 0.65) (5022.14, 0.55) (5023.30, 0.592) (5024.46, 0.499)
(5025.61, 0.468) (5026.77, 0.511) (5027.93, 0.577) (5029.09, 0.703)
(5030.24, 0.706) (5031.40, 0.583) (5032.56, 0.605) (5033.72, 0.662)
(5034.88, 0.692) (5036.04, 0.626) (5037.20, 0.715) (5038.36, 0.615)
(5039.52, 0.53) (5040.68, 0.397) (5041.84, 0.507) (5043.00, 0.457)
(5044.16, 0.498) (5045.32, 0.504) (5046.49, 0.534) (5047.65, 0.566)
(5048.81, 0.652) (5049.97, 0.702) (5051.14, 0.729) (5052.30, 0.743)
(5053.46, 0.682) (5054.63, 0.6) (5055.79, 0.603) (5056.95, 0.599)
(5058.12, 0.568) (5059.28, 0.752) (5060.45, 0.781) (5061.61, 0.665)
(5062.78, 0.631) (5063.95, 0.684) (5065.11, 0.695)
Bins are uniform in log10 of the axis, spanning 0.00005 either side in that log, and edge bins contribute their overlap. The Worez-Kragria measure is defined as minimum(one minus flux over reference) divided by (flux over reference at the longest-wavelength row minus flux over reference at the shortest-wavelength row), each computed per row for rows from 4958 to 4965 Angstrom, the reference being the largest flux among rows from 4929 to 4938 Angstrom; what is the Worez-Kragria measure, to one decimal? -1.3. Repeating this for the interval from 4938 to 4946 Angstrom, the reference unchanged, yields -0.3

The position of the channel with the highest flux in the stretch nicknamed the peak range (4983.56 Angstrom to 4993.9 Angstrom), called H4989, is 4986.42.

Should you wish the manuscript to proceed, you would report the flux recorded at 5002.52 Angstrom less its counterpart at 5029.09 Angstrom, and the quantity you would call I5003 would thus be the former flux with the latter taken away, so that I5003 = -0.18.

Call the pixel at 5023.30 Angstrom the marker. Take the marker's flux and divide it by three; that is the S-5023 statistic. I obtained 0.197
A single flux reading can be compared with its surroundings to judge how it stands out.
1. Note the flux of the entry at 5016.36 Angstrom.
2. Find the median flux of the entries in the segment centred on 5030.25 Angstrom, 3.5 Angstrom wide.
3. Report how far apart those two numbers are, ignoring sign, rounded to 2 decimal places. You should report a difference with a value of 0.10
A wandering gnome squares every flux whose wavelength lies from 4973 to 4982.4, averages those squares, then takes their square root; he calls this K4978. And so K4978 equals 0.604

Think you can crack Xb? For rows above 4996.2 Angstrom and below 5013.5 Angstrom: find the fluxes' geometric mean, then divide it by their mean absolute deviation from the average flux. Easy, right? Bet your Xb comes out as 12.7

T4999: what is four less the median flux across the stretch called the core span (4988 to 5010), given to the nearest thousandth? 3.482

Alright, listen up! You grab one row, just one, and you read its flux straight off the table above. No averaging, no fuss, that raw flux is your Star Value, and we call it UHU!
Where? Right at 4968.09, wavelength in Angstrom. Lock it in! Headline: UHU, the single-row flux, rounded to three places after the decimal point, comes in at 0.647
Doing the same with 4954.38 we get 0.695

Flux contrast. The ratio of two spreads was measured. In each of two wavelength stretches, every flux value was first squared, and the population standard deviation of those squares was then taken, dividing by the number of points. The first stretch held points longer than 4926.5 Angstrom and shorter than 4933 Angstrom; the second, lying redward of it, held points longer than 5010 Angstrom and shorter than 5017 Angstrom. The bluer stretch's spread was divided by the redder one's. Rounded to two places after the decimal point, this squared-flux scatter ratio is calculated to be 0.44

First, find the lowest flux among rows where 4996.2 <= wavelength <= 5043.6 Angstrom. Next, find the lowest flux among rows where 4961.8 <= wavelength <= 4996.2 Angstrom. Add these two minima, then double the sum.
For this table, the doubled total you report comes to 1.8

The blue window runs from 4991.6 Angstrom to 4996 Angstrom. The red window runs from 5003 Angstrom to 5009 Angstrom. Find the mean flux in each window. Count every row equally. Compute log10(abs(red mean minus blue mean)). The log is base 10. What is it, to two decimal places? -1.32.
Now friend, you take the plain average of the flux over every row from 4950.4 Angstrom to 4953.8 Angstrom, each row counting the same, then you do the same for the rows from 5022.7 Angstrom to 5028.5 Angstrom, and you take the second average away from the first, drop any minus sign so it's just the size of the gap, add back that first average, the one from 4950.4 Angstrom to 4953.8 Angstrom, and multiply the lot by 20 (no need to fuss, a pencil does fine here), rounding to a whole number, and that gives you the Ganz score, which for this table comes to 16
